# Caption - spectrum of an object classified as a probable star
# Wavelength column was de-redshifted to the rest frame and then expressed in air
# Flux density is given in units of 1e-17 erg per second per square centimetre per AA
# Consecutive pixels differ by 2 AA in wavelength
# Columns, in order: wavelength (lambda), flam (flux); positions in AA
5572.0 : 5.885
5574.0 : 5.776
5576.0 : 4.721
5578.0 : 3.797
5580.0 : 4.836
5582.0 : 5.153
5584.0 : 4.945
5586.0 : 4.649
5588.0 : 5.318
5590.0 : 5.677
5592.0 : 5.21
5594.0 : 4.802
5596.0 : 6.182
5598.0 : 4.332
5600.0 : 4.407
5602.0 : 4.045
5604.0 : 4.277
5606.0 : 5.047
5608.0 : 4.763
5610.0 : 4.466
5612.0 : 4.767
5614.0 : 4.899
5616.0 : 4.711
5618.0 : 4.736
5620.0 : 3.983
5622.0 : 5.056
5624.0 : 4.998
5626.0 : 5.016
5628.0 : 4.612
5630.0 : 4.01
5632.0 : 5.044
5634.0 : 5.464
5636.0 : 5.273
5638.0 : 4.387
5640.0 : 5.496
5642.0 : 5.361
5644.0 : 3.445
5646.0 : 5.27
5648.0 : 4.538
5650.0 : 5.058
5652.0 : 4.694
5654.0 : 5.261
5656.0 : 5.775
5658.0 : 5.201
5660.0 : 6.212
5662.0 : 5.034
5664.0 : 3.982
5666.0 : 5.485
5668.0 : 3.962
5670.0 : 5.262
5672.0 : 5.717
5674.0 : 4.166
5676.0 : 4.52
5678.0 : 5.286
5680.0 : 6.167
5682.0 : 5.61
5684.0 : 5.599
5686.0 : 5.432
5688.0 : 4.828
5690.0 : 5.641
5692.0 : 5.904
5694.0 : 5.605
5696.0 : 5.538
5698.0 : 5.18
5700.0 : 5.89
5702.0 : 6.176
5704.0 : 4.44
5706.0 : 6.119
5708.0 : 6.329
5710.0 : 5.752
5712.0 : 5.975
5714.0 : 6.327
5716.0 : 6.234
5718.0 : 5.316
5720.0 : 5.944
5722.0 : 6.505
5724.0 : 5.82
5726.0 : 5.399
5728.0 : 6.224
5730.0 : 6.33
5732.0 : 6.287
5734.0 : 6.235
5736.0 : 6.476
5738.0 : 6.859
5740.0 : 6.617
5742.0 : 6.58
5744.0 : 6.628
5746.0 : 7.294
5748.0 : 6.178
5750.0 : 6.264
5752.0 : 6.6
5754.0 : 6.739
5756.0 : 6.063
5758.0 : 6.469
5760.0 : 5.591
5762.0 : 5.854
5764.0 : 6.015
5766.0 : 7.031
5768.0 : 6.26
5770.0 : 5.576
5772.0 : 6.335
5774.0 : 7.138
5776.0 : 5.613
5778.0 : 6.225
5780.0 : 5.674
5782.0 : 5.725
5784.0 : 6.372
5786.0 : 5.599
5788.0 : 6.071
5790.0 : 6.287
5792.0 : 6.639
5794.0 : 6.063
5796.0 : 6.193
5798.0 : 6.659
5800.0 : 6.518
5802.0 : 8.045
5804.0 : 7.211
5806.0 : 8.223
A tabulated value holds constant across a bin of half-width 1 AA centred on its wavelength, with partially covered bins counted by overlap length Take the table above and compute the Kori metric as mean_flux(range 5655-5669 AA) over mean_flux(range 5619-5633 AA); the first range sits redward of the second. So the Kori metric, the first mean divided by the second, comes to 1.09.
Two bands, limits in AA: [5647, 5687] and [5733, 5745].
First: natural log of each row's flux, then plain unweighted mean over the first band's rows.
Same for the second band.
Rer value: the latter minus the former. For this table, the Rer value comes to 0.25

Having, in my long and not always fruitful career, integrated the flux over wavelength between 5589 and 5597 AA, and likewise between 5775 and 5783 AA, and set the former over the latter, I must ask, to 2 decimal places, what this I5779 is 0.94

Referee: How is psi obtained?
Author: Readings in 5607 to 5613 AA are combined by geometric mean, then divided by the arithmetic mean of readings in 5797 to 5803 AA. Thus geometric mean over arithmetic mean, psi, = 0.66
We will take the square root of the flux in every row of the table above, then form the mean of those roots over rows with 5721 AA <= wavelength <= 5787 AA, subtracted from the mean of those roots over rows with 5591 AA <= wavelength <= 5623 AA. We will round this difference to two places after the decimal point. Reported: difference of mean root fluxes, -0.33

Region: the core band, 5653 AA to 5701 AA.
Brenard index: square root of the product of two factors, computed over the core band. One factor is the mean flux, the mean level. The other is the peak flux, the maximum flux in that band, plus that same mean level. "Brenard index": 7.8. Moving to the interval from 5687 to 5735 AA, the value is 8.5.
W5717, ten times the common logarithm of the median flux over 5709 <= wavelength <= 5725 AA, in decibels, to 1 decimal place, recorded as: 7.8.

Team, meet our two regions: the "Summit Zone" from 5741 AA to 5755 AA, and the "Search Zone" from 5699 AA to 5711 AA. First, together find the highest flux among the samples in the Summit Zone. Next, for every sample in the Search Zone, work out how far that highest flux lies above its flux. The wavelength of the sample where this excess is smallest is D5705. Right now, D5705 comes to 5708.0 AA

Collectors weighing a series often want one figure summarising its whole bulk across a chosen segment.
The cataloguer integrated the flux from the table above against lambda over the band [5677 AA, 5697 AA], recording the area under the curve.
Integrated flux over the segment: 111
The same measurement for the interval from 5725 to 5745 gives 127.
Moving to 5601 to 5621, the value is 91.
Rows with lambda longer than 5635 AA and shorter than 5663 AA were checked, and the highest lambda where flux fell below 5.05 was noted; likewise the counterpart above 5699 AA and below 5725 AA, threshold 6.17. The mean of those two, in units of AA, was 5693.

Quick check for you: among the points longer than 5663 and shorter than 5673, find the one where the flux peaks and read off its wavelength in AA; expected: 5672.0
